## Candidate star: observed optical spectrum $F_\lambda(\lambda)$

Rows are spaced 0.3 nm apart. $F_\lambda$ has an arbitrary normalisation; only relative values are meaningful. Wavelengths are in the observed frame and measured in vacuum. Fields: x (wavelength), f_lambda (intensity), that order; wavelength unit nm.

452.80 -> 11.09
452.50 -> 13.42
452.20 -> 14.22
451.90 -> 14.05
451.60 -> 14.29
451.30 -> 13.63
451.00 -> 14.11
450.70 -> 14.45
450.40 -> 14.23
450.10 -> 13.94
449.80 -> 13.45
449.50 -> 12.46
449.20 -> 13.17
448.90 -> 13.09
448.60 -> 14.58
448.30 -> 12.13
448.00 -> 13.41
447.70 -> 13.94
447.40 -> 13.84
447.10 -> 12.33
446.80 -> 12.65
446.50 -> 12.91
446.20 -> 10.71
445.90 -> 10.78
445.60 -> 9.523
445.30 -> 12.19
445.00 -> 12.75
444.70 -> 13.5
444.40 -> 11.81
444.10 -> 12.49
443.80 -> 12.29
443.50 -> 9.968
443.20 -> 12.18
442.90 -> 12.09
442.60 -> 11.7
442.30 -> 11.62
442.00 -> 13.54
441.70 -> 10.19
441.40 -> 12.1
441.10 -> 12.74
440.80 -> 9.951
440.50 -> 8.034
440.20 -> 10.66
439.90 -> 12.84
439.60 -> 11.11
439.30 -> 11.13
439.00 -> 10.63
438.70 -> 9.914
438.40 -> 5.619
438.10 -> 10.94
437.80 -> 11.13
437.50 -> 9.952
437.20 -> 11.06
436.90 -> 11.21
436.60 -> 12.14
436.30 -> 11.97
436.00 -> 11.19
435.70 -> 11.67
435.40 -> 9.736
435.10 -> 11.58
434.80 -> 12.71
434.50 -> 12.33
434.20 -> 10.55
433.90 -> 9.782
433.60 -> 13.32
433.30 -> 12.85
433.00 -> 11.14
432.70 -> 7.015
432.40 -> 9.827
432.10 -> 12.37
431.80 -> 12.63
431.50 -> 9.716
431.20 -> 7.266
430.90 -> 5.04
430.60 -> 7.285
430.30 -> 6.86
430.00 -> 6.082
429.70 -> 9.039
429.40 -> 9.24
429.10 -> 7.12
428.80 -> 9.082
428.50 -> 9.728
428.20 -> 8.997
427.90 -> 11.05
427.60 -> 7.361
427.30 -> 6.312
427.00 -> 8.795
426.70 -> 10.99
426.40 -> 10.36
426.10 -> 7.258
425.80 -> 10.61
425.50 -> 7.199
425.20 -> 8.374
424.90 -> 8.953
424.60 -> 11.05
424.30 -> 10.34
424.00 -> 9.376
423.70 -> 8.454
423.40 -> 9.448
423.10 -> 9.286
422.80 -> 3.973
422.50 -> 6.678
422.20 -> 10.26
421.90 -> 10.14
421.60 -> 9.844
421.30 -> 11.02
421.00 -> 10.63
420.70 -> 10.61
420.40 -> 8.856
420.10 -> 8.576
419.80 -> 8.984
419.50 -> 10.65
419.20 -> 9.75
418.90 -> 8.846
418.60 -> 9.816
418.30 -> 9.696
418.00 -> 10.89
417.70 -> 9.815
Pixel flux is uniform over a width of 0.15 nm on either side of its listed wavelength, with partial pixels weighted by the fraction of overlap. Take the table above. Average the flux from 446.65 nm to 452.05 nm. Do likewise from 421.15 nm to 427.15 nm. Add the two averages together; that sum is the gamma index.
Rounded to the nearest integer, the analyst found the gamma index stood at 23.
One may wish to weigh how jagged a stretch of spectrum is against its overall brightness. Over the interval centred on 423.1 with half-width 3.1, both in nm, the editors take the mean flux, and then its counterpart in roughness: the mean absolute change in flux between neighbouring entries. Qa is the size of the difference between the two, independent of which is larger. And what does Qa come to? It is 7.6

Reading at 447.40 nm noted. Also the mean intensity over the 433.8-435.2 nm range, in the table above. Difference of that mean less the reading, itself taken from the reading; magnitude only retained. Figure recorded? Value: 16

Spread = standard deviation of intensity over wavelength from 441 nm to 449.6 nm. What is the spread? 1.2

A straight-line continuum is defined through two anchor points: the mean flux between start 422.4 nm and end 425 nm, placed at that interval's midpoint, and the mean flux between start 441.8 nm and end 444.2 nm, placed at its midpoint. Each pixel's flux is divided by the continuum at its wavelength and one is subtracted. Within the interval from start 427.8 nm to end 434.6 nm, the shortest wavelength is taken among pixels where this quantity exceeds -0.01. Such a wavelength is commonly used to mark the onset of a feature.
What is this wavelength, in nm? 427.90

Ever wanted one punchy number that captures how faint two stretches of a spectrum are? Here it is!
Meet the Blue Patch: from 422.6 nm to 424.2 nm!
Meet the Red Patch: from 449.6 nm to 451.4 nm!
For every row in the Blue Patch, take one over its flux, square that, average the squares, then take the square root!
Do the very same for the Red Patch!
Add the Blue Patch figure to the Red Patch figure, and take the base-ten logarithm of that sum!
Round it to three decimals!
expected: -0.656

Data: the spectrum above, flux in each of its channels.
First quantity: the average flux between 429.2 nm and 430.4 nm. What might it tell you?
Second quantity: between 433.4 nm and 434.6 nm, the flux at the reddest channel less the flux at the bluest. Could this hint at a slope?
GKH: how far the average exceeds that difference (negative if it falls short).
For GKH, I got 8.8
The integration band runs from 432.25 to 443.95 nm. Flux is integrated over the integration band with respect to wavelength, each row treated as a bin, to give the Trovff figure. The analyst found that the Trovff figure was 129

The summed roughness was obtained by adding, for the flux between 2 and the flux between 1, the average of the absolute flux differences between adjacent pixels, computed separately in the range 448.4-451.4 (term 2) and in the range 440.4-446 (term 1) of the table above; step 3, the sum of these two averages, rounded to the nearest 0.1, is 2.0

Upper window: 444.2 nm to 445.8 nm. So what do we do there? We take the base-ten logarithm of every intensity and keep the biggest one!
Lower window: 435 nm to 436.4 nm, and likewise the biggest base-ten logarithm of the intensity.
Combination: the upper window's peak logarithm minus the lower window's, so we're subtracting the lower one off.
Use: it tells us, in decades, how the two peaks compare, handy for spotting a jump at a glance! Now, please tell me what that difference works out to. 0.052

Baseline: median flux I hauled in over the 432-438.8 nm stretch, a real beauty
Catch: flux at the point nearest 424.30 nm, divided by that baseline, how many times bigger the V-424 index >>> 0.93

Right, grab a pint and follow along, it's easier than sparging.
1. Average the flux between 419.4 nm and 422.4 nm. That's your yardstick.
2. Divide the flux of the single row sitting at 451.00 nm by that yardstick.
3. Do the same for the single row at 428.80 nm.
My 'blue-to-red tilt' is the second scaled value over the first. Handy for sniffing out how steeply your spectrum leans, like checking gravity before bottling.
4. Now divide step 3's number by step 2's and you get 0.64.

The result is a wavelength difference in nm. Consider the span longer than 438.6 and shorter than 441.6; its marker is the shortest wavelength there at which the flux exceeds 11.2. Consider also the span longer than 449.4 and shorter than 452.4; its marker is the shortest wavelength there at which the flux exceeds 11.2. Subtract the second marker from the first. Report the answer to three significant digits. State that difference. -9.60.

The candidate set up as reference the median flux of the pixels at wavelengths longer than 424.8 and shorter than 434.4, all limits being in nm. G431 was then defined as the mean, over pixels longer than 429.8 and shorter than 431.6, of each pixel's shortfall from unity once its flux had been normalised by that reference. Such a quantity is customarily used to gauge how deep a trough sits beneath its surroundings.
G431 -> 0.22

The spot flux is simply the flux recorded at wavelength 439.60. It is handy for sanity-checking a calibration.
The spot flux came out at 11.11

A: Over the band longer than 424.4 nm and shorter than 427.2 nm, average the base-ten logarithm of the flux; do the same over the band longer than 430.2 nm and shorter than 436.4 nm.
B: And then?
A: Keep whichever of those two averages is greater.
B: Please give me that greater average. 1.00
